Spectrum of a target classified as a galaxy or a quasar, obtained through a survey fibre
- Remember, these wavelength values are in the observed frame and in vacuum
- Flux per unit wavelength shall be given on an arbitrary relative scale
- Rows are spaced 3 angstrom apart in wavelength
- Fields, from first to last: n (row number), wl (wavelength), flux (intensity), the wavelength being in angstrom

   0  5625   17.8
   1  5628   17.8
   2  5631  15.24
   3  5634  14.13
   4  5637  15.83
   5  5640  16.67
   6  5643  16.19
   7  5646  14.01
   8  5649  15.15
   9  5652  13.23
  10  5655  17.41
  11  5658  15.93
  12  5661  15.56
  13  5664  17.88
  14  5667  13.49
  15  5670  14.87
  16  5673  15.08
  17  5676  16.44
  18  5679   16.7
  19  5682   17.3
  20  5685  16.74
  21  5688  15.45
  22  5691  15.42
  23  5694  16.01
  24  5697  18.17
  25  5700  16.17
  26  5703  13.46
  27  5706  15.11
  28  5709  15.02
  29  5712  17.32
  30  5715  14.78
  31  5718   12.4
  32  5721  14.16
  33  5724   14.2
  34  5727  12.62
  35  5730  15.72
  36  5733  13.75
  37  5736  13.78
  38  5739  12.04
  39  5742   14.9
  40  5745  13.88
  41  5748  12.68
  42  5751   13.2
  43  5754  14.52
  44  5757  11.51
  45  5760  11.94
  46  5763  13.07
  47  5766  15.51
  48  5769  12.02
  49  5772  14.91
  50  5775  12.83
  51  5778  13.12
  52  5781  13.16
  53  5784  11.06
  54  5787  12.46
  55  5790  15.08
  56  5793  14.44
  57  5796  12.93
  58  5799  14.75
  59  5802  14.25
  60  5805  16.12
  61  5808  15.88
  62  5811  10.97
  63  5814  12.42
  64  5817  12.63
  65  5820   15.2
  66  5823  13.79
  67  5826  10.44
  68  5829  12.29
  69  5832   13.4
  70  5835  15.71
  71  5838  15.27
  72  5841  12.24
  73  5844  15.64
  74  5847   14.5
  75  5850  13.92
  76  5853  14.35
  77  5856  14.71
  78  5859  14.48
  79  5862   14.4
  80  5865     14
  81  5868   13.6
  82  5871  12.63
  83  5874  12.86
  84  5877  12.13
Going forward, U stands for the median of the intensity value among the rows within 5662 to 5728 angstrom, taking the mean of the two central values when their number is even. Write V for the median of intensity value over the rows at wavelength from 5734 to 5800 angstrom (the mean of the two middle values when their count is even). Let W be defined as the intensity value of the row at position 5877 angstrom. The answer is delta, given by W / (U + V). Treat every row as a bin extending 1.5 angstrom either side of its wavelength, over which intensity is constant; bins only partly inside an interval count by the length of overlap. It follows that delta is 0.43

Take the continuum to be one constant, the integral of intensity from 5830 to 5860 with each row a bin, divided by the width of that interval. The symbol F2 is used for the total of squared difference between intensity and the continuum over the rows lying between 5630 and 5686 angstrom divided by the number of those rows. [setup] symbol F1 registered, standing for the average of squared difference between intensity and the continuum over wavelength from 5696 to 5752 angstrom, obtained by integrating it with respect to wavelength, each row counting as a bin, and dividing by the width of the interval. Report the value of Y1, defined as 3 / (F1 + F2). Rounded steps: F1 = 2.4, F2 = 3.4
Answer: 0.52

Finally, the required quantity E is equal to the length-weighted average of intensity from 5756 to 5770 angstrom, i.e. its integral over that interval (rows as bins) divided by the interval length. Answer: 12.9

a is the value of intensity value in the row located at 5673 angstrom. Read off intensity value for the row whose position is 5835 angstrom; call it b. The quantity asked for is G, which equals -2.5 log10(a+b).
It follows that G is -3.72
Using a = 15.08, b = 15.71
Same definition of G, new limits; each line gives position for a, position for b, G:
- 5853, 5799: -3.66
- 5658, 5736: -3.68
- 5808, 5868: -3.67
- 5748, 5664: -3.71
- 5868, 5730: -3.67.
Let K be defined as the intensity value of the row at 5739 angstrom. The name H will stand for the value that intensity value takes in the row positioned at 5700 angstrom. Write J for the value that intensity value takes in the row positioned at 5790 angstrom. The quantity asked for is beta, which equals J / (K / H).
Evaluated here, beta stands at 20.3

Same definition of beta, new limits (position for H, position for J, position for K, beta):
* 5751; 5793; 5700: 11.8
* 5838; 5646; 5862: 14.9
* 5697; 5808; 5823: 20.9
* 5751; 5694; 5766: 13.6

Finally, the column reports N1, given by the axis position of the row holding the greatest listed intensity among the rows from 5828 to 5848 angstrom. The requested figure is 5835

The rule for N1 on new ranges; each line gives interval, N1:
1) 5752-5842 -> 5805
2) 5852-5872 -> 5856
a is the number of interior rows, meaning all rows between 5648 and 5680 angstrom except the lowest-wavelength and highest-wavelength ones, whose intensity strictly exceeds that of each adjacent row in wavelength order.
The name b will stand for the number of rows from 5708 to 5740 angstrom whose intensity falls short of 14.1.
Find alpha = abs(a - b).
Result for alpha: 3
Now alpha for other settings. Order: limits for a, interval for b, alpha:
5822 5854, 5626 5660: 0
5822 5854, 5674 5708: 1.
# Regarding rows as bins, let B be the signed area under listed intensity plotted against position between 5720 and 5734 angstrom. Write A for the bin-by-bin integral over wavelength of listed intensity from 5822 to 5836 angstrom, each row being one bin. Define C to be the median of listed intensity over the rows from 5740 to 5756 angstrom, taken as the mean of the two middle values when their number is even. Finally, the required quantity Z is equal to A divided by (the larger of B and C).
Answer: 0.92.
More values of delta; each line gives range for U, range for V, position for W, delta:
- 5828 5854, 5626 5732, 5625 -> 0.60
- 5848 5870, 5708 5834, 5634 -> 0.51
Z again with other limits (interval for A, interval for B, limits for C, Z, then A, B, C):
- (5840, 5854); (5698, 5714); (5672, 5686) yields 0.80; 199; 248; 16.7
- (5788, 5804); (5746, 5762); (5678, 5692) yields 1.12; 229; 205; 16.7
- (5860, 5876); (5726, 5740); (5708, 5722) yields 1.13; 216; 191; 14.8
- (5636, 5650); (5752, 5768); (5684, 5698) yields 1.03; 218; 212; 16.0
